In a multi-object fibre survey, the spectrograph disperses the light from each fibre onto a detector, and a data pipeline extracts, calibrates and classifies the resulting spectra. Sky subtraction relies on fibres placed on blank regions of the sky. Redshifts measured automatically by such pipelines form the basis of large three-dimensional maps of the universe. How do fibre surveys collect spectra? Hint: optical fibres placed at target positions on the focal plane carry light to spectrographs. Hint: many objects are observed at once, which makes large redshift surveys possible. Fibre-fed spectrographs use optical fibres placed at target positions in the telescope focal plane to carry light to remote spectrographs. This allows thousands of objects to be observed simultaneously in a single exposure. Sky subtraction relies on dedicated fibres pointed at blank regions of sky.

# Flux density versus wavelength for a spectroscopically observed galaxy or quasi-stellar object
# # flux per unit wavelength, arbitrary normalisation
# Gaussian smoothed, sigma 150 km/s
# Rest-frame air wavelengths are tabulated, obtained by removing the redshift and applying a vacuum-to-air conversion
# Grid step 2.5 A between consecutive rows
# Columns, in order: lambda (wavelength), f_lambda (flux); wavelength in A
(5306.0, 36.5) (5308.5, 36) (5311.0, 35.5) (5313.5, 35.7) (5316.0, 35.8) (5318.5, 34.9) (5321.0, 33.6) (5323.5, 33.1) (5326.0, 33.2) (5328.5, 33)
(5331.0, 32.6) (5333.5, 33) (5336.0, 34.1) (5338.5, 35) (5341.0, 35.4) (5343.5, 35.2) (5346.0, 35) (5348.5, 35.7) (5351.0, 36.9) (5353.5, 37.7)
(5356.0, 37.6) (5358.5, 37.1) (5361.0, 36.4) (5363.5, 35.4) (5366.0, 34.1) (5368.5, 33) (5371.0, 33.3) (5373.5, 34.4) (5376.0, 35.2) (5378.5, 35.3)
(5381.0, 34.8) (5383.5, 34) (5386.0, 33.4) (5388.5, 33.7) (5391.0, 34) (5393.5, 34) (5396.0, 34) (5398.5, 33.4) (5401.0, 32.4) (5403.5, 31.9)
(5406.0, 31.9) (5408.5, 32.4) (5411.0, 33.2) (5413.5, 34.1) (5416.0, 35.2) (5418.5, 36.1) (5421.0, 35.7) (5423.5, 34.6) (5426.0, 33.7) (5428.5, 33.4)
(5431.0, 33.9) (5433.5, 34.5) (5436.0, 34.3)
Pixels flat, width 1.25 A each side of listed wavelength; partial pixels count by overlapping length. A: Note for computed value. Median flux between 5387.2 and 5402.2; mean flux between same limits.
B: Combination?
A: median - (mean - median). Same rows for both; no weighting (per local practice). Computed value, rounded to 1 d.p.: 34.1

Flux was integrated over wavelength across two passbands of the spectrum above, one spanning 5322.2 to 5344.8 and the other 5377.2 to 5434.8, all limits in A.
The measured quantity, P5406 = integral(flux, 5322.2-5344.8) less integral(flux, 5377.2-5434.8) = -1188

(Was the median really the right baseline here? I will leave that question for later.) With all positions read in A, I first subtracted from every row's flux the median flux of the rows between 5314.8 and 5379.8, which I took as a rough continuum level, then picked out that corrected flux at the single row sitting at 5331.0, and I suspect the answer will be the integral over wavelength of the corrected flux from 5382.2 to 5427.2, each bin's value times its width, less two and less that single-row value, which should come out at -55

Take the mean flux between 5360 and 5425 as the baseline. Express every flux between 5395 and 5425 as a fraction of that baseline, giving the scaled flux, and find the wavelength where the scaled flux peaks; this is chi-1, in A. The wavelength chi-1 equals 5418.5 A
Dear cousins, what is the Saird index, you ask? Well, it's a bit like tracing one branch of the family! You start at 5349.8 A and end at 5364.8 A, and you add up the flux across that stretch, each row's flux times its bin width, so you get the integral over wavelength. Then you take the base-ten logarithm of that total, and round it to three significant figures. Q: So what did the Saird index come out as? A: 2.74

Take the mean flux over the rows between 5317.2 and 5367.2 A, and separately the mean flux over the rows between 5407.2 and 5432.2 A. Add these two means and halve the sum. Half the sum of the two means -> 34.6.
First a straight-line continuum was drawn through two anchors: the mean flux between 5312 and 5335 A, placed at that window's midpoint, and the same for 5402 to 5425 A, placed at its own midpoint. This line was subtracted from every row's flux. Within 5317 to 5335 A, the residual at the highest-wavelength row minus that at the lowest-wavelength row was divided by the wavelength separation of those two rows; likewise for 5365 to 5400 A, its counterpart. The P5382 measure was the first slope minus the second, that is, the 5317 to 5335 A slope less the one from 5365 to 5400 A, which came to -0.11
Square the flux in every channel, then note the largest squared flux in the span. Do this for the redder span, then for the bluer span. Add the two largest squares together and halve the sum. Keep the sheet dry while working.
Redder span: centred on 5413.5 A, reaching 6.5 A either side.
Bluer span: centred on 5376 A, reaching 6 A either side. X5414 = 1275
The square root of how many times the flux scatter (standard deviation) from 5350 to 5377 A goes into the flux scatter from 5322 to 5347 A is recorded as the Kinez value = 0.80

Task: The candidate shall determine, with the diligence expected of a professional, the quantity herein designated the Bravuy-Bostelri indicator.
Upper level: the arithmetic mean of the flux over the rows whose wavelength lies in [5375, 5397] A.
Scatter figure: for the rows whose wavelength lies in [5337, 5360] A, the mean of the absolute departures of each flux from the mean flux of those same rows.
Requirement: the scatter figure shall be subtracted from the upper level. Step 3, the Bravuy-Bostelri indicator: 33.2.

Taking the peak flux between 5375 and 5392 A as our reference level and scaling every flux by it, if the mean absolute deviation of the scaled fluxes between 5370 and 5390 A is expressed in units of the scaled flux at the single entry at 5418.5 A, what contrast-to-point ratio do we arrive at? 0.018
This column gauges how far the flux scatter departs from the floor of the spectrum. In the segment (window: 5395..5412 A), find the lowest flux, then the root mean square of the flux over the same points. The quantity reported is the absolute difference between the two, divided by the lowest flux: 0.027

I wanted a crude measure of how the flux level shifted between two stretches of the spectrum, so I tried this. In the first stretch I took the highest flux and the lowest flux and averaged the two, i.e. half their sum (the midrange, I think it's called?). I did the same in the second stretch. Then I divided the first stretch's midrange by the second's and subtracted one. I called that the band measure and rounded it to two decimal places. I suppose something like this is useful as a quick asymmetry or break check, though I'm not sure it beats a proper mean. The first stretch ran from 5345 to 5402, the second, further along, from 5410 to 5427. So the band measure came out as 0.01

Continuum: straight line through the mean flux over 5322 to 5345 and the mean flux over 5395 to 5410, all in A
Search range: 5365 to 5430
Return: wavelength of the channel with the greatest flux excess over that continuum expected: 5418.5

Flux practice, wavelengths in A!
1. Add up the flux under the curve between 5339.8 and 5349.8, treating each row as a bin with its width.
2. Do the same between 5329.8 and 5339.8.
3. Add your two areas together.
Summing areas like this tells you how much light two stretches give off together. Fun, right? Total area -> 690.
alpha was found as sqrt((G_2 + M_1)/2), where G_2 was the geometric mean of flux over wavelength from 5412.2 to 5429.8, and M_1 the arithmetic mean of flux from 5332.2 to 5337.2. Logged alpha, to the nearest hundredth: 5.84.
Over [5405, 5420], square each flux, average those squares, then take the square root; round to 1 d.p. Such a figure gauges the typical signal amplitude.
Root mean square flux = 33.8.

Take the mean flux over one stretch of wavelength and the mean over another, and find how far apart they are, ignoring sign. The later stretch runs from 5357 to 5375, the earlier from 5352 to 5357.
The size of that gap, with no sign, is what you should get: 2.8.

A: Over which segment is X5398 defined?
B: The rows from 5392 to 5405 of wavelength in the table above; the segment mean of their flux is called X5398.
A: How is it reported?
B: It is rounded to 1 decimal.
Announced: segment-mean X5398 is 33.1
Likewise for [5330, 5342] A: 34.0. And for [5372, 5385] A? 34.7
